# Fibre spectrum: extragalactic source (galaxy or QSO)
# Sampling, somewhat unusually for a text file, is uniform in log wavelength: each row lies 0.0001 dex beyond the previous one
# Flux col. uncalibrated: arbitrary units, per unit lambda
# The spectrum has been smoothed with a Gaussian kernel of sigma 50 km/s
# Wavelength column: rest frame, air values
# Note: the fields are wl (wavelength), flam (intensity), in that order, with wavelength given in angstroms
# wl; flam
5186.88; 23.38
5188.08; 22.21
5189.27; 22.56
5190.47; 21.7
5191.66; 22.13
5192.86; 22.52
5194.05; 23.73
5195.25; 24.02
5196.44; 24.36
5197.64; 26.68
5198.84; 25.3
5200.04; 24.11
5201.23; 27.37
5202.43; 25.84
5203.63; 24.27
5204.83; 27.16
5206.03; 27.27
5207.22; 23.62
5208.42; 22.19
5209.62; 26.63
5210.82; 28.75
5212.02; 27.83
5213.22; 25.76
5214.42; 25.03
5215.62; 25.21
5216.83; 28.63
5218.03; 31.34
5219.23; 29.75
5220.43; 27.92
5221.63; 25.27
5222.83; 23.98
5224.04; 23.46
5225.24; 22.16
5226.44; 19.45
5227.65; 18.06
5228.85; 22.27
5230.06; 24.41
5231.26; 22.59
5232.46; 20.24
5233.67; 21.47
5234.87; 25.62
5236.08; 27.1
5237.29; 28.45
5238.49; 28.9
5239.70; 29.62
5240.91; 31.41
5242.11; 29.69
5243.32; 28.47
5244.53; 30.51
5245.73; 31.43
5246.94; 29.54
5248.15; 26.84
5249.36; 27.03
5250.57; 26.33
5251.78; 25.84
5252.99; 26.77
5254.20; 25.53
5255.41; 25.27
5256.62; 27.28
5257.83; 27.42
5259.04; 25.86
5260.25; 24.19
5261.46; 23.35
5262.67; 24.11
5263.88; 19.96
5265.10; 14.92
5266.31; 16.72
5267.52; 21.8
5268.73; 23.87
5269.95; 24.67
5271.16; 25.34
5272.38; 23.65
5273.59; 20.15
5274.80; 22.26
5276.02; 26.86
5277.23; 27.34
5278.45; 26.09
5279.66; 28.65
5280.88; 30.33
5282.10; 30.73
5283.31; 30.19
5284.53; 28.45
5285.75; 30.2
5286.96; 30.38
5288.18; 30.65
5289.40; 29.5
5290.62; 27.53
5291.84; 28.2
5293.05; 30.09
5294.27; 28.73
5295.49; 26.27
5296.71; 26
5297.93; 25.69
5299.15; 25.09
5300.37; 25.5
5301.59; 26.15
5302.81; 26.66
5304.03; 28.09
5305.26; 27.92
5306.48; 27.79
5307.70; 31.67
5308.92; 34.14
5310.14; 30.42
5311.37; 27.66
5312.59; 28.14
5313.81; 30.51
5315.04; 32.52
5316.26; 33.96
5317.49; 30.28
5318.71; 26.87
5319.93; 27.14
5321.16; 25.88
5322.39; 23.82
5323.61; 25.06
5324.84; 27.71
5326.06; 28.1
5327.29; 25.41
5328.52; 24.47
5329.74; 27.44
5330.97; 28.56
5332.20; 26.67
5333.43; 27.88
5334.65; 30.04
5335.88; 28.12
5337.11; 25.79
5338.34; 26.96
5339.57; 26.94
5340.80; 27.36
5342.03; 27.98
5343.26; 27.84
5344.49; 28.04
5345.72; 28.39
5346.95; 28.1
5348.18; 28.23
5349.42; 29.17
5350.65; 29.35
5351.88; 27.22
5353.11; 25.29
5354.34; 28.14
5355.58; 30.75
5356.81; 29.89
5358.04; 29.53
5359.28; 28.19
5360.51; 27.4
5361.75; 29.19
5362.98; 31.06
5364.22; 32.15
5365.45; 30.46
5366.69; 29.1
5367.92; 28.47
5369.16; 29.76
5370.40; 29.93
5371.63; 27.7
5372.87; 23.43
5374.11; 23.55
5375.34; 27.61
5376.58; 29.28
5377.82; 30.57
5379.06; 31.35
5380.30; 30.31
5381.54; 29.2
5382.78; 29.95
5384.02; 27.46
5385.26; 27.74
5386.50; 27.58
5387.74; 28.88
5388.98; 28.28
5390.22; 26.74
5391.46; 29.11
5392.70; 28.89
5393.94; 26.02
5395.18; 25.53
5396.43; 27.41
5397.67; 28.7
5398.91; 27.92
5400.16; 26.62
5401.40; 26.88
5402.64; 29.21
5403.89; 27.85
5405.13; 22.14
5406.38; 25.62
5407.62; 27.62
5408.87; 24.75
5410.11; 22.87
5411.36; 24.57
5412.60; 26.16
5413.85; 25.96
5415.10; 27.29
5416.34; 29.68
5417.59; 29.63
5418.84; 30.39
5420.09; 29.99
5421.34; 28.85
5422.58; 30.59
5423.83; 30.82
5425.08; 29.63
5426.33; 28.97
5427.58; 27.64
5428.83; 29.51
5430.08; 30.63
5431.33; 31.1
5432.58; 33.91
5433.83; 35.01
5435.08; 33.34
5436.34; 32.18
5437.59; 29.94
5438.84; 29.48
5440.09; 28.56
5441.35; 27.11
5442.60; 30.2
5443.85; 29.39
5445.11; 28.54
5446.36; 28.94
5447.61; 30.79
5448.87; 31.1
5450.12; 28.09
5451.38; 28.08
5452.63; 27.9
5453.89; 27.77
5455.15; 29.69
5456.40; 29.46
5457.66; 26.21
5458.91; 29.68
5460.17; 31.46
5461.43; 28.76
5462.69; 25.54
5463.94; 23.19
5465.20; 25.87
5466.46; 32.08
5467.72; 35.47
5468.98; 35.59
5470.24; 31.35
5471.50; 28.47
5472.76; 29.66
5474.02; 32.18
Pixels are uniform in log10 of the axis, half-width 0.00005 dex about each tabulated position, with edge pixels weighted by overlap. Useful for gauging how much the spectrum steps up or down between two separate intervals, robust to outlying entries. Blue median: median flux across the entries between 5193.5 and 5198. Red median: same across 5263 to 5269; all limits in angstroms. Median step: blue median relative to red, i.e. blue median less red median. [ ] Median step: 4.2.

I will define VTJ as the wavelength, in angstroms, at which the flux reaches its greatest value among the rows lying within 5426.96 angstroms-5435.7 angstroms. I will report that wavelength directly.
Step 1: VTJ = 5433.83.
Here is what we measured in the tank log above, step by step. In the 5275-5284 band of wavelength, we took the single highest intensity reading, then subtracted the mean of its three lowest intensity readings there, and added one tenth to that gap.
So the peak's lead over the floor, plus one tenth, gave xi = 4.1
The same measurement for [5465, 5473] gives 7.7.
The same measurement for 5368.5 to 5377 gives 5.2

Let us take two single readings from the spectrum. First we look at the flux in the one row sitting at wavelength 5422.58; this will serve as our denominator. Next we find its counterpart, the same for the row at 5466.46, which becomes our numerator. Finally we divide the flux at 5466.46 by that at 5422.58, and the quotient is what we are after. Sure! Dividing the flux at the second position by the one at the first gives 1.05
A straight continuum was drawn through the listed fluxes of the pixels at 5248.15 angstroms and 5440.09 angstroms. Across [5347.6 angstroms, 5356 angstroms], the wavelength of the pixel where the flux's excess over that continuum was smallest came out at 5353.11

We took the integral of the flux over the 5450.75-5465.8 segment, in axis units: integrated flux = 419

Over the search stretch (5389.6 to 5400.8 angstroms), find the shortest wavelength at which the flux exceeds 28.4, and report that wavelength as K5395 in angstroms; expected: 5391.46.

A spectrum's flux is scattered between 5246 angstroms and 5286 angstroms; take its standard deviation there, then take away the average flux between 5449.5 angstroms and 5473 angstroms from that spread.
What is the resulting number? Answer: -25.5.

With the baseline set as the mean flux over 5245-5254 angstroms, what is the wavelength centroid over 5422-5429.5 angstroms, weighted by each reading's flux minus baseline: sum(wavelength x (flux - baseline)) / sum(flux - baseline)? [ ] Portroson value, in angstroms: 5424.8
